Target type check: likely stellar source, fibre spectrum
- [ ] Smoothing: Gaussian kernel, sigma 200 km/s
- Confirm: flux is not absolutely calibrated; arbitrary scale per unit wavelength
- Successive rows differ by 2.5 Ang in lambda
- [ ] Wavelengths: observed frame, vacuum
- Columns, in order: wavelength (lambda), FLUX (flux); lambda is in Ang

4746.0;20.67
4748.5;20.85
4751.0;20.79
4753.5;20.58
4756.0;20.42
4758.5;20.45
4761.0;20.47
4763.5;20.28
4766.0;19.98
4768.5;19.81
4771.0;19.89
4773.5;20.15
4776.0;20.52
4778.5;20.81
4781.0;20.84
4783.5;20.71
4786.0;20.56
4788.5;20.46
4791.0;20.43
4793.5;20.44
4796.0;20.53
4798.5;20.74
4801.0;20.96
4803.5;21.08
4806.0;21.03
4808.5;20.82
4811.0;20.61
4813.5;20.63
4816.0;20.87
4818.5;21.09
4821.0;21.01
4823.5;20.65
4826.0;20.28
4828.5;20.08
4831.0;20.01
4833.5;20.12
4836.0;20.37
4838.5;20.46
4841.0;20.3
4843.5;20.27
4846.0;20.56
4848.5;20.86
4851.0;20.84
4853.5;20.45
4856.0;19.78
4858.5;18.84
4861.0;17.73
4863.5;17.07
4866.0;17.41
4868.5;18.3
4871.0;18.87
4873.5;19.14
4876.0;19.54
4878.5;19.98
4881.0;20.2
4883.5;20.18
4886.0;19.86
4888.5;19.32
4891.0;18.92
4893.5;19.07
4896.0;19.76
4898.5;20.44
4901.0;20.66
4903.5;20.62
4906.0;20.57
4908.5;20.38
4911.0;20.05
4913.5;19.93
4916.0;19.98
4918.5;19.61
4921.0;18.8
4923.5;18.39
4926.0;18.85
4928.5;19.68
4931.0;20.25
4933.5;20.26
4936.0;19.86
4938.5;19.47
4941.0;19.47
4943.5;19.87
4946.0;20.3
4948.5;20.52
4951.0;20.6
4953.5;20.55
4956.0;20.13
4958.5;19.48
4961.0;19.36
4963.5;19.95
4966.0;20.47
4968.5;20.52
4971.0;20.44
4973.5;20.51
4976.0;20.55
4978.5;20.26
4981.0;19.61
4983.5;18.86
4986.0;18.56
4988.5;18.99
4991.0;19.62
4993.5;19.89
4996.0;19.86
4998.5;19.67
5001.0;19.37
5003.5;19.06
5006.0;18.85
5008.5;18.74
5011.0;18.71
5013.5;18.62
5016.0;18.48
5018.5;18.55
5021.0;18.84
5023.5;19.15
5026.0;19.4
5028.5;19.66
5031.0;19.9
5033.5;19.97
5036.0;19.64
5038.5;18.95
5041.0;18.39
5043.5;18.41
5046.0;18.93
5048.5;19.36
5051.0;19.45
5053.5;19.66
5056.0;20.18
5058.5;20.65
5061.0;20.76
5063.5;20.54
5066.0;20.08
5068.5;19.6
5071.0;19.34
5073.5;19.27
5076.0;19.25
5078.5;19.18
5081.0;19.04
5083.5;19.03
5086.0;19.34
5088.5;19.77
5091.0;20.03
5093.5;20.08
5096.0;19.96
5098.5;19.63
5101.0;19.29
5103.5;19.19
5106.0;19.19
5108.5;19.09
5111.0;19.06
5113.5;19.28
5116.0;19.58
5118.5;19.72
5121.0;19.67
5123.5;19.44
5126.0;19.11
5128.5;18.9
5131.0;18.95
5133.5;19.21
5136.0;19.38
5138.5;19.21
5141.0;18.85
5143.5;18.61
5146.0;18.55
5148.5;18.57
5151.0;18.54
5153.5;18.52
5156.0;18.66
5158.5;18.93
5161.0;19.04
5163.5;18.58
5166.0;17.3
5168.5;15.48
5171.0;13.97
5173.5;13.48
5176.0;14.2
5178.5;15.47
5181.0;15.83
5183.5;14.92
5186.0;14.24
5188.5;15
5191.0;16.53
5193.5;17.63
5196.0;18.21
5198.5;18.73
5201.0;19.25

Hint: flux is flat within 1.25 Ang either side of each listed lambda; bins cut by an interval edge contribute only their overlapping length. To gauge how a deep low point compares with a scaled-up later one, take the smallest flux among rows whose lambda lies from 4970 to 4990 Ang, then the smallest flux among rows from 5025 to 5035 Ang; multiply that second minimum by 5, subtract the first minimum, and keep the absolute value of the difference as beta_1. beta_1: 78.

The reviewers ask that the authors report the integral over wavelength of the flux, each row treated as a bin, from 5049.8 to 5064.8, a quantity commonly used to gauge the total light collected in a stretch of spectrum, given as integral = 303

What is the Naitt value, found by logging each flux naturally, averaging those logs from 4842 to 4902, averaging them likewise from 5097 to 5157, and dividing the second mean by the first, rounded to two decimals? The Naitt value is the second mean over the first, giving 0.99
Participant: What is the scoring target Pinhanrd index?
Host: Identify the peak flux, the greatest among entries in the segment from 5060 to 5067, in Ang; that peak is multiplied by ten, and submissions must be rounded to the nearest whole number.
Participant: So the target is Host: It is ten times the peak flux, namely 208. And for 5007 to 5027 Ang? 194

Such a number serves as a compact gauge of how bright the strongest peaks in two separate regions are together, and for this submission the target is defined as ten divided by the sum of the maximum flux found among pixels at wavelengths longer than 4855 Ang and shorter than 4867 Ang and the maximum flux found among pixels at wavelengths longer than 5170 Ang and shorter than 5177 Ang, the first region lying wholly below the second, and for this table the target 0.294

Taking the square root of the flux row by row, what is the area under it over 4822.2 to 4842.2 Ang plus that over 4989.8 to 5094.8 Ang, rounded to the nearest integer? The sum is 553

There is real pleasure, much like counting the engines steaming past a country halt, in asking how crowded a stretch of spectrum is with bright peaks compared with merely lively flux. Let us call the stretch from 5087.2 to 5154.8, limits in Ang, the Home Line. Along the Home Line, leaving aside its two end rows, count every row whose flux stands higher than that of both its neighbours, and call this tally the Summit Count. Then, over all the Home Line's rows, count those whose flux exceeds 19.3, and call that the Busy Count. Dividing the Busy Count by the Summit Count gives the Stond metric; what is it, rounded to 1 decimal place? 2.5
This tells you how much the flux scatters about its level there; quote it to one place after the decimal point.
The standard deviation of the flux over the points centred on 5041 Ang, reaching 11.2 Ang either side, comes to 0.6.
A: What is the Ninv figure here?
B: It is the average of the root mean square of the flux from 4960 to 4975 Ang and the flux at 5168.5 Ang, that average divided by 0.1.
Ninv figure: 178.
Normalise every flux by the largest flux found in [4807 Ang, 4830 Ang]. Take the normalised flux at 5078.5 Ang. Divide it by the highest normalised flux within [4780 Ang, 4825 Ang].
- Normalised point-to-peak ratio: 0.91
